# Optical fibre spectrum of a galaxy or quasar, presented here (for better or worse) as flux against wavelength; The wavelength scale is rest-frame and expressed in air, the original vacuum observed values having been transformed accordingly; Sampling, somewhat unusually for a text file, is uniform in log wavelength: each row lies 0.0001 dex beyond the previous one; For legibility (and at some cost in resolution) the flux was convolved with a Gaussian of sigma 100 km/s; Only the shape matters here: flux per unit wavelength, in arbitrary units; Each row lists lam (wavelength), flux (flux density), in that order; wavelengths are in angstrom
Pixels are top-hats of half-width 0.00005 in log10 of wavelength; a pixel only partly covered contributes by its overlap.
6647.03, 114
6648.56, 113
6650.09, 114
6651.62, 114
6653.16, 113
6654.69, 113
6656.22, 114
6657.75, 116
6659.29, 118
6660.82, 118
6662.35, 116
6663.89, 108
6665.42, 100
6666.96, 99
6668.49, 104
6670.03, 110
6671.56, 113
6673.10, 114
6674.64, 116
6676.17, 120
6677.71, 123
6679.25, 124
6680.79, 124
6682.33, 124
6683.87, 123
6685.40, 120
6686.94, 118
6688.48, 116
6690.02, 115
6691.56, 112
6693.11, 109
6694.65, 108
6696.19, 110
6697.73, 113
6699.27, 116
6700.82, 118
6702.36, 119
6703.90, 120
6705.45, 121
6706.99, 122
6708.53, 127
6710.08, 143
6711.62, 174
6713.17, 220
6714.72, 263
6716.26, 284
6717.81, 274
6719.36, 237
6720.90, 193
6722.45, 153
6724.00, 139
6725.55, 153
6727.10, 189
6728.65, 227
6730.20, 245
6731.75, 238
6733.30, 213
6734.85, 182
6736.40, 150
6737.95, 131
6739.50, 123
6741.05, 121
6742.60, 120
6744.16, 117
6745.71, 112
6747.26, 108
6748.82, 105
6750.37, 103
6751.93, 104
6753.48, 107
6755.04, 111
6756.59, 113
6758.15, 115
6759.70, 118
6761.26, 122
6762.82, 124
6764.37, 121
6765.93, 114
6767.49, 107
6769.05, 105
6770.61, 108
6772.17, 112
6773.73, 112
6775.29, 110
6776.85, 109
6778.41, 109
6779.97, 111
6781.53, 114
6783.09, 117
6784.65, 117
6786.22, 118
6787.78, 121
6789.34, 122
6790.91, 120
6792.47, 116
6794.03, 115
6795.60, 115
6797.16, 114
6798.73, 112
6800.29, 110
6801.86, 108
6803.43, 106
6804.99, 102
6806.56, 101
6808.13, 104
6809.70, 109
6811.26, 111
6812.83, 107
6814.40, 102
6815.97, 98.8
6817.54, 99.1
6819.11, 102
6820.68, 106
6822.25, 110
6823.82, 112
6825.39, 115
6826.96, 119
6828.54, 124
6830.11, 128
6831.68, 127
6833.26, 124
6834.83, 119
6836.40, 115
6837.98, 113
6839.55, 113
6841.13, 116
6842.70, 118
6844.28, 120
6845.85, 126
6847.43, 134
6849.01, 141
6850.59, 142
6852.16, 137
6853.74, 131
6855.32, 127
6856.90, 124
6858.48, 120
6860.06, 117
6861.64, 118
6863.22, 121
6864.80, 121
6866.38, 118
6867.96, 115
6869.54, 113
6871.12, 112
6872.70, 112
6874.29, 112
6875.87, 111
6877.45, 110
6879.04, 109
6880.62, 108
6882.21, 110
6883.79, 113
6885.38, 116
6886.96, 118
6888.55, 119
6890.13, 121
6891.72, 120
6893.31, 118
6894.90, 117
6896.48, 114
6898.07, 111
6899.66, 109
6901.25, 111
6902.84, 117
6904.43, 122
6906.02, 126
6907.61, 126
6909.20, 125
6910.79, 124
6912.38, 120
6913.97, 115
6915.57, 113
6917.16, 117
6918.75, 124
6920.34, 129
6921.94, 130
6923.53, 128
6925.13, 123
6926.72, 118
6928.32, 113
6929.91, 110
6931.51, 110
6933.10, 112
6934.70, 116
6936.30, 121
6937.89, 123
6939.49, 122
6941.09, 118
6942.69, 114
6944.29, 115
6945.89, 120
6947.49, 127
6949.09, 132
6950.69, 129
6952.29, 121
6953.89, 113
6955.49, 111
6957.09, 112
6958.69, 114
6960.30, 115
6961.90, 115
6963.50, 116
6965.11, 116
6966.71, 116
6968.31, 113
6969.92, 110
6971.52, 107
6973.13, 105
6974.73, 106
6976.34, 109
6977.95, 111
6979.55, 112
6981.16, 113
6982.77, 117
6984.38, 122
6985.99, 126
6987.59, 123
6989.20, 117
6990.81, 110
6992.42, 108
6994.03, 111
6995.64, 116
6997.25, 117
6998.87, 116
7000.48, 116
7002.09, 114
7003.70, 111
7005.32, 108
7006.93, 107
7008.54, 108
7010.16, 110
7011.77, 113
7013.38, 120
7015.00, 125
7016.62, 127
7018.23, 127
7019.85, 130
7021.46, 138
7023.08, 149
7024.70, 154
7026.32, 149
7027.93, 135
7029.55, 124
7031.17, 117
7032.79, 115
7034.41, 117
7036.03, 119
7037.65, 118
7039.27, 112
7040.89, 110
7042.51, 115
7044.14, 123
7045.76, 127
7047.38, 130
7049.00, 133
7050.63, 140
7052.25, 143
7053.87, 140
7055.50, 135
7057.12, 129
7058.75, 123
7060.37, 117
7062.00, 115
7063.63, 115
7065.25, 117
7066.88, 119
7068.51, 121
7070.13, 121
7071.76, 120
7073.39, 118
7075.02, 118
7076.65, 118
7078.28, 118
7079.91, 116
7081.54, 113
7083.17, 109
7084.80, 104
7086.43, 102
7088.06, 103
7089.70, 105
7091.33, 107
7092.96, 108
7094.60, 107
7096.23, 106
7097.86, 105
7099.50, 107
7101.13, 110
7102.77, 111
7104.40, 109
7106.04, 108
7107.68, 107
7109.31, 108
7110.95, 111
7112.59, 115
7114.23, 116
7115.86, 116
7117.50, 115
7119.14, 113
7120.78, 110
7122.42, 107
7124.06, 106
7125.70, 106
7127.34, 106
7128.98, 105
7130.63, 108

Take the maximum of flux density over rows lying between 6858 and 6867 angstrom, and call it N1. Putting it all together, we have 121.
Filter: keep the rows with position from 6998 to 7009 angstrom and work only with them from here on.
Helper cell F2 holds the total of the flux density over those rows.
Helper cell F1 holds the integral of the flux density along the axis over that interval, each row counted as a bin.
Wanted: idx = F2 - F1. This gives -447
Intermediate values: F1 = 1227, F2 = 780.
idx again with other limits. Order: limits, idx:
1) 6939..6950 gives -484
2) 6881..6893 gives -580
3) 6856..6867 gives -480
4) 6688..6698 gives -333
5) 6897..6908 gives -465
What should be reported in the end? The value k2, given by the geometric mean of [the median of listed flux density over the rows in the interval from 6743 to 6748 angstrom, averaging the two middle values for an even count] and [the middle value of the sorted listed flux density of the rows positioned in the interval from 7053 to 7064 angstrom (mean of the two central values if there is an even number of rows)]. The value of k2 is 117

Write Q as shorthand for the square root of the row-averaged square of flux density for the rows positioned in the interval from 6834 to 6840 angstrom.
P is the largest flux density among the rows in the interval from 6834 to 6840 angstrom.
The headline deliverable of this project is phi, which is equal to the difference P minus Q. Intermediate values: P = 119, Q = 115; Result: 4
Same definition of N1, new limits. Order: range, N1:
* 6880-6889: 119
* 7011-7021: 130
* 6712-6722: 284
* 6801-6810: 109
